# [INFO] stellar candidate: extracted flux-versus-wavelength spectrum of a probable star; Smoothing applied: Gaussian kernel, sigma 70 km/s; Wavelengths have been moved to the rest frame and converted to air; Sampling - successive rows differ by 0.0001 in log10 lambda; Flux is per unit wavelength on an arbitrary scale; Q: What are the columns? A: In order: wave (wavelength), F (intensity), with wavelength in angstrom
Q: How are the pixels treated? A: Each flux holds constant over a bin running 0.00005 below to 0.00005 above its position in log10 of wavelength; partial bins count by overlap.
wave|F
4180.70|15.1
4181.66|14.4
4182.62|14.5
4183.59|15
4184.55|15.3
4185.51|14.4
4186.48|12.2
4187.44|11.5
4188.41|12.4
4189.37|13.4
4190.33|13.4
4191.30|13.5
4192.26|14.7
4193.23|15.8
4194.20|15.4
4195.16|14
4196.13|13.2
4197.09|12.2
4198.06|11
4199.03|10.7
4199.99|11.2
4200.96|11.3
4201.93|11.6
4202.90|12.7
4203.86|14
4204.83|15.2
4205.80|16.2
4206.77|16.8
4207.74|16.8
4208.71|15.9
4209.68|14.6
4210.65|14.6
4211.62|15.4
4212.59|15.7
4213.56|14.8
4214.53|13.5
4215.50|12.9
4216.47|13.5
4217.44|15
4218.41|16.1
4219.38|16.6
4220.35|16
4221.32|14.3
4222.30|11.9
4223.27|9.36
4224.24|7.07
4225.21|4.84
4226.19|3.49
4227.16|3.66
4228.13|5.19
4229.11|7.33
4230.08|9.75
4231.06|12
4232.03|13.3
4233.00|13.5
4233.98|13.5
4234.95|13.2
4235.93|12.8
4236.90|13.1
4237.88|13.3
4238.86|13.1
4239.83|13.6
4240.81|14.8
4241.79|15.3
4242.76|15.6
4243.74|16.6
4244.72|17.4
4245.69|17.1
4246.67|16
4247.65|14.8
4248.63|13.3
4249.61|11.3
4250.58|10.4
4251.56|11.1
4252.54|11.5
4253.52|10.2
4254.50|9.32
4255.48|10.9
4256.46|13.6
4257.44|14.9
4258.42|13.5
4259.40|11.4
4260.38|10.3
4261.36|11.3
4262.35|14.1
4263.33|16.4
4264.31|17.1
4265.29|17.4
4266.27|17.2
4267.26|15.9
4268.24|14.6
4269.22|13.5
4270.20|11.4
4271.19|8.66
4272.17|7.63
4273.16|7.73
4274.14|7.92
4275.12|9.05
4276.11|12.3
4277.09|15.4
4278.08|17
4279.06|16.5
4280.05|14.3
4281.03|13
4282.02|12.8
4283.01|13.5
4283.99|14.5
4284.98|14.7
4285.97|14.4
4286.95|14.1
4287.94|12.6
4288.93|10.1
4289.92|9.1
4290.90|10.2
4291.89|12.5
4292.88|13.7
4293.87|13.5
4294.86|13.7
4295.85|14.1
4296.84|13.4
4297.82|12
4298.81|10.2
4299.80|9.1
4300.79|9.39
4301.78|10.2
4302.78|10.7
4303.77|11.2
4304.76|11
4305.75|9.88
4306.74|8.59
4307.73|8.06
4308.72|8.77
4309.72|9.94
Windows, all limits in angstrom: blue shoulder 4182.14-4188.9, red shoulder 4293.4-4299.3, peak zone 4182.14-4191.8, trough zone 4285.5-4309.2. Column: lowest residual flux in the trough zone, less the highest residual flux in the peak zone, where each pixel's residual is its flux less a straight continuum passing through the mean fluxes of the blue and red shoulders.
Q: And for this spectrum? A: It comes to -6.4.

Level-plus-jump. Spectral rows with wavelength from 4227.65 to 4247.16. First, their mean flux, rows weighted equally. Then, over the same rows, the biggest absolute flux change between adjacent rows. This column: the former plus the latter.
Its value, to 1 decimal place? 15.7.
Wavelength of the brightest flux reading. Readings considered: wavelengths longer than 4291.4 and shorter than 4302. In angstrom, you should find 4295.85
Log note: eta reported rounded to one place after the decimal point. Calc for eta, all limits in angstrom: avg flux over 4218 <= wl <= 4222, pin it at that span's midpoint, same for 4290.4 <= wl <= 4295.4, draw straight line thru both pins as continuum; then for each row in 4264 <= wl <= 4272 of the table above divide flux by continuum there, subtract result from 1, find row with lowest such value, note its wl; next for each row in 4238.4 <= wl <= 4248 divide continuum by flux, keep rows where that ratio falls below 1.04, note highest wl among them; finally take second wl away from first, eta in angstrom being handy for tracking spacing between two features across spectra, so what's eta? 17.6 angstrom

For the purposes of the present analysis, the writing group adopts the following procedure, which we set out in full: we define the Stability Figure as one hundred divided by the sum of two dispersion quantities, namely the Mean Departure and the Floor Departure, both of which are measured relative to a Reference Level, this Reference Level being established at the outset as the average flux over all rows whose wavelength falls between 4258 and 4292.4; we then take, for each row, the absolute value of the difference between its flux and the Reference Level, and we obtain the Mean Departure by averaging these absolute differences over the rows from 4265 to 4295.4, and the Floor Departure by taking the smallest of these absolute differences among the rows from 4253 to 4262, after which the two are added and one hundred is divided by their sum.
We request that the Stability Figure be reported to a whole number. 35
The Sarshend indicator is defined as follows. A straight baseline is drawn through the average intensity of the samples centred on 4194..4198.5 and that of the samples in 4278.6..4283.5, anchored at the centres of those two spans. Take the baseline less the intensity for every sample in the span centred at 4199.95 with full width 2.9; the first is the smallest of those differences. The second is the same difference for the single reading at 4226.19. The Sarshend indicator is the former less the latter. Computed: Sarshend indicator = -8.1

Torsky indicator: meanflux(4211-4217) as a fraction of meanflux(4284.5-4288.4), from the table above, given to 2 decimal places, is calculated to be 1.03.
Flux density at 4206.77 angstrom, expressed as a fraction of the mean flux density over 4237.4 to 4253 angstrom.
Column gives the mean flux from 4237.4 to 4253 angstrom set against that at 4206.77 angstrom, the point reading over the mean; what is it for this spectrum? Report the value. 1.19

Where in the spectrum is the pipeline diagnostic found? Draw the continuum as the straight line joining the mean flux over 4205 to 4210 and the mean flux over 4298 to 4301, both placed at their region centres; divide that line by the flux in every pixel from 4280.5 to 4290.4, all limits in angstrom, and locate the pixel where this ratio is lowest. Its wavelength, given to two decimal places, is 4284.98 angstrom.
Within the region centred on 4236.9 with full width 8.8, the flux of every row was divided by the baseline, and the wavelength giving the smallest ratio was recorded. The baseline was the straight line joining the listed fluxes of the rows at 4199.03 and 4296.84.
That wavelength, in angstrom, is 4235.93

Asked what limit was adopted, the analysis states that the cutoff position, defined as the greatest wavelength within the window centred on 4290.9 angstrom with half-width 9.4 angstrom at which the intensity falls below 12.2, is 4299.80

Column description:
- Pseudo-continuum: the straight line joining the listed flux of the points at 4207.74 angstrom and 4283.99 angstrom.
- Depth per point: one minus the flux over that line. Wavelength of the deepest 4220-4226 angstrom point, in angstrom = 4225.21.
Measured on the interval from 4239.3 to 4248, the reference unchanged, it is 4239.83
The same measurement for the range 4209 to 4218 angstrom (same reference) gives 4215.50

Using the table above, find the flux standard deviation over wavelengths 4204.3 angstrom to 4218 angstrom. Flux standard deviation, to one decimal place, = 1.2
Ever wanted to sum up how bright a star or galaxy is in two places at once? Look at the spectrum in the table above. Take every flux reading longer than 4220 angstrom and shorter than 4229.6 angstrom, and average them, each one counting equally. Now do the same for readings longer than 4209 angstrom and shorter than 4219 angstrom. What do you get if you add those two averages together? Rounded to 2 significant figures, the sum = 23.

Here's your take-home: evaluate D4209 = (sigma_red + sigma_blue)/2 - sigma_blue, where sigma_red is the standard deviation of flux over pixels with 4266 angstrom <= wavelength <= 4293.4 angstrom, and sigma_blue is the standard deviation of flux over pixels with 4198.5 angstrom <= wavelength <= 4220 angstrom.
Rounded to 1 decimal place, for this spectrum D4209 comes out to 0.5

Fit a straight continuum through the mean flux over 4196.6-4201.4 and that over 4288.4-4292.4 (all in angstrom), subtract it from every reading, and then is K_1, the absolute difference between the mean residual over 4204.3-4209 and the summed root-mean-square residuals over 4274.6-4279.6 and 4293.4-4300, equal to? 2.2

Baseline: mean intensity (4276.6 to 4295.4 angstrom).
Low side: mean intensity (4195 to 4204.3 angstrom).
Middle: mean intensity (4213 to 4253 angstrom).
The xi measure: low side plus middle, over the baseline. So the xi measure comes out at 1.8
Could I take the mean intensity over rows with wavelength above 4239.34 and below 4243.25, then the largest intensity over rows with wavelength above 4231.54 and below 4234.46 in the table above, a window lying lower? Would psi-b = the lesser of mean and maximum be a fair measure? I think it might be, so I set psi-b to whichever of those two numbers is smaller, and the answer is 13.5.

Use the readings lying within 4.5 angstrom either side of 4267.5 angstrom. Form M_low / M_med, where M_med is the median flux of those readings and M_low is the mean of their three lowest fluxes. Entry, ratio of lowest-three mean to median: 0.70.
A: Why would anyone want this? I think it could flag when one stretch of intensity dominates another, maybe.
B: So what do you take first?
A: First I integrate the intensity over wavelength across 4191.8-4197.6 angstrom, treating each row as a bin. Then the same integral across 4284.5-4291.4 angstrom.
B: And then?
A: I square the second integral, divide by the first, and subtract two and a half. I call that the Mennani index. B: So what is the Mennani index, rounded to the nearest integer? 83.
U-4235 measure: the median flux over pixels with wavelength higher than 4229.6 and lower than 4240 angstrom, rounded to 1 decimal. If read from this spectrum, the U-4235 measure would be 13.2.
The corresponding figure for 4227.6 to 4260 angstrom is 13.3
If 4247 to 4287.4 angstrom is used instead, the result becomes 13.5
